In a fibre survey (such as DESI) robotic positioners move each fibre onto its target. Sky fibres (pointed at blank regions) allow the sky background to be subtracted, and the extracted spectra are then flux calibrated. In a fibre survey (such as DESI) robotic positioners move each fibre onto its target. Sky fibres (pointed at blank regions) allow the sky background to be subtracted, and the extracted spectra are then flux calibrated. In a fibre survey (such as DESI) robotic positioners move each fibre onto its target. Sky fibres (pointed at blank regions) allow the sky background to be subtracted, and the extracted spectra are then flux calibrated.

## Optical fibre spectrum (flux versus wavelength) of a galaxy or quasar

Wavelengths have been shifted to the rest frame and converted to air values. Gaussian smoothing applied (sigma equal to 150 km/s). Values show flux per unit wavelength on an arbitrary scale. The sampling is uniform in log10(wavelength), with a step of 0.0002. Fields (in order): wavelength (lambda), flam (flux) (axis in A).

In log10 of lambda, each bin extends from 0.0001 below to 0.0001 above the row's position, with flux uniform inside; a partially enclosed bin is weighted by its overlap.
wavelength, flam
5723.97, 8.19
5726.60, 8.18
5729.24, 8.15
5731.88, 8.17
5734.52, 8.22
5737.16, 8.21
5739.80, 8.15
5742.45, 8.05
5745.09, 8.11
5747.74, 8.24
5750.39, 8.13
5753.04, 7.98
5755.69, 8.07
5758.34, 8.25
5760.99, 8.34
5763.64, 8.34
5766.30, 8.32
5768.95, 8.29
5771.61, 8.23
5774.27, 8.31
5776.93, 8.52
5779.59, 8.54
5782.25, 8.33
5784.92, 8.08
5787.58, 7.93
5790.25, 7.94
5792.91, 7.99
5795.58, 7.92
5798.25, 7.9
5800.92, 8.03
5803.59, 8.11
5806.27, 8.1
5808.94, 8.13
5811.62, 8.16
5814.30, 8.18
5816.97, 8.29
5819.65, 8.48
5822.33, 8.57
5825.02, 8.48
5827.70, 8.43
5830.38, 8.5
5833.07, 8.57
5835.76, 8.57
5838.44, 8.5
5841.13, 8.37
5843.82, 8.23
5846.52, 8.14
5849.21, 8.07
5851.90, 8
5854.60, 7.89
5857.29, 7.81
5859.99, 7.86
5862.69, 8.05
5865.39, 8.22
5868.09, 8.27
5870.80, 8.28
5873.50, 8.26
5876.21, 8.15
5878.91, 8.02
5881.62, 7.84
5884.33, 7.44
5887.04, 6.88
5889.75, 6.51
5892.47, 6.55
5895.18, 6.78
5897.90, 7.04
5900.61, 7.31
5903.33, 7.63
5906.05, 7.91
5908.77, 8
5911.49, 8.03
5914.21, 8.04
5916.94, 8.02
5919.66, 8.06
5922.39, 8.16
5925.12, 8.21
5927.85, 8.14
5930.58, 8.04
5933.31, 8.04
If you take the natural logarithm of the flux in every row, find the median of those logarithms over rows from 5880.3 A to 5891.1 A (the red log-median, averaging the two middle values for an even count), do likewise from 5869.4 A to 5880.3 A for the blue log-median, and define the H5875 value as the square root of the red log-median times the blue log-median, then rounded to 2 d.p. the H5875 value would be 2.04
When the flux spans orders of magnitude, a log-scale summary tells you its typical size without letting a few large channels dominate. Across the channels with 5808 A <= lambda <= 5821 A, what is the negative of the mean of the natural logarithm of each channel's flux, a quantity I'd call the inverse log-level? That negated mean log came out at -2.11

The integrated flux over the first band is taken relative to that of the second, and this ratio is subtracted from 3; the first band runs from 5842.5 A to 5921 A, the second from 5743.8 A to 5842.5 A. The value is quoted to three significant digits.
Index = 2.25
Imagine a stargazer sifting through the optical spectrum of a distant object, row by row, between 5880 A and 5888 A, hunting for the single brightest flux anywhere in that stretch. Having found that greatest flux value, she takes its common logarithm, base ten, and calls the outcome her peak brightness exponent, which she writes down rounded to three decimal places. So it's 0.894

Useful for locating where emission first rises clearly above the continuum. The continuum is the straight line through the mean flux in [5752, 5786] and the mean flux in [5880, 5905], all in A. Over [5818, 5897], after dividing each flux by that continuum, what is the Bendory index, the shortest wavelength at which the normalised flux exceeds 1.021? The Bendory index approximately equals 5819.65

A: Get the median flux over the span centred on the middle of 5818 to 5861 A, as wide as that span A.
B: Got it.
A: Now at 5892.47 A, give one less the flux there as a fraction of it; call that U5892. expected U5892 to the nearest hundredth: 0.22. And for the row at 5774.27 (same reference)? 0.01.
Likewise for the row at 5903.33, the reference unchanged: 0.09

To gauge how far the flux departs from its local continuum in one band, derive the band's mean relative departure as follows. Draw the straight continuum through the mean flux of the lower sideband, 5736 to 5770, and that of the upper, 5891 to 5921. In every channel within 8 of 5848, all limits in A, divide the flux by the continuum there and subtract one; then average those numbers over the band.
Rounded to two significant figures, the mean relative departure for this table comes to 0.039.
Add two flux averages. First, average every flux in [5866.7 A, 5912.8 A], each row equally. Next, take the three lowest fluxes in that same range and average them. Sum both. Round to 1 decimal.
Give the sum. 14.2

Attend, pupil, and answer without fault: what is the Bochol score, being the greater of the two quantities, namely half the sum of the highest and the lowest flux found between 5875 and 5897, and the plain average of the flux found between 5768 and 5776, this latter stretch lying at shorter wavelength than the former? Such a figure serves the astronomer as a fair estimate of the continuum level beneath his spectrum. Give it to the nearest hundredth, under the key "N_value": 8.28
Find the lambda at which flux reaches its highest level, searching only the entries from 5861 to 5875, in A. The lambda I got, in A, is 5870.80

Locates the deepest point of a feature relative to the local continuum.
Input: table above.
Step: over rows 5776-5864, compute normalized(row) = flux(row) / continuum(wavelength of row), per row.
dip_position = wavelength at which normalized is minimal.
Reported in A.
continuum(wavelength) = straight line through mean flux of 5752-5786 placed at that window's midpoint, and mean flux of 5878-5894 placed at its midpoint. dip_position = 5787.58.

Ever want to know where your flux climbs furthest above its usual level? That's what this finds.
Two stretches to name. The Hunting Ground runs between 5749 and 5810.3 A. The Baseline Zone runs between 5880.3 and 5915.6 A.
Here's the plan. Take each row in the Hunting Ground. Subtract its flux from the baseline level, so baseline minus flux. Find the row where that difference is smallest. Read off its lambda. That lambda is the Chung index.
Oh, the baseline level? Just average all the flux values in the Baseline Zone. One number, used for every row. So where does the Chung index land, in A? 5779.59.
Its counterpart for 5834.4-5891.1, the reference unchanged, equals 5835.76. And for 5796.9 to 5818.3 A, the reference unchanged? 5816.97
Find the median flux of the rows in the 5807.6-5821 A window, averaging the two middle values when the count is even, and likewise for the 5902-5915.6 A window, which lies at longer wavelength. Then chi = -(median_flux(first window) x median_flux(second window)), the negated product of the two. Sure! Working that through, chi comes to -65.4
